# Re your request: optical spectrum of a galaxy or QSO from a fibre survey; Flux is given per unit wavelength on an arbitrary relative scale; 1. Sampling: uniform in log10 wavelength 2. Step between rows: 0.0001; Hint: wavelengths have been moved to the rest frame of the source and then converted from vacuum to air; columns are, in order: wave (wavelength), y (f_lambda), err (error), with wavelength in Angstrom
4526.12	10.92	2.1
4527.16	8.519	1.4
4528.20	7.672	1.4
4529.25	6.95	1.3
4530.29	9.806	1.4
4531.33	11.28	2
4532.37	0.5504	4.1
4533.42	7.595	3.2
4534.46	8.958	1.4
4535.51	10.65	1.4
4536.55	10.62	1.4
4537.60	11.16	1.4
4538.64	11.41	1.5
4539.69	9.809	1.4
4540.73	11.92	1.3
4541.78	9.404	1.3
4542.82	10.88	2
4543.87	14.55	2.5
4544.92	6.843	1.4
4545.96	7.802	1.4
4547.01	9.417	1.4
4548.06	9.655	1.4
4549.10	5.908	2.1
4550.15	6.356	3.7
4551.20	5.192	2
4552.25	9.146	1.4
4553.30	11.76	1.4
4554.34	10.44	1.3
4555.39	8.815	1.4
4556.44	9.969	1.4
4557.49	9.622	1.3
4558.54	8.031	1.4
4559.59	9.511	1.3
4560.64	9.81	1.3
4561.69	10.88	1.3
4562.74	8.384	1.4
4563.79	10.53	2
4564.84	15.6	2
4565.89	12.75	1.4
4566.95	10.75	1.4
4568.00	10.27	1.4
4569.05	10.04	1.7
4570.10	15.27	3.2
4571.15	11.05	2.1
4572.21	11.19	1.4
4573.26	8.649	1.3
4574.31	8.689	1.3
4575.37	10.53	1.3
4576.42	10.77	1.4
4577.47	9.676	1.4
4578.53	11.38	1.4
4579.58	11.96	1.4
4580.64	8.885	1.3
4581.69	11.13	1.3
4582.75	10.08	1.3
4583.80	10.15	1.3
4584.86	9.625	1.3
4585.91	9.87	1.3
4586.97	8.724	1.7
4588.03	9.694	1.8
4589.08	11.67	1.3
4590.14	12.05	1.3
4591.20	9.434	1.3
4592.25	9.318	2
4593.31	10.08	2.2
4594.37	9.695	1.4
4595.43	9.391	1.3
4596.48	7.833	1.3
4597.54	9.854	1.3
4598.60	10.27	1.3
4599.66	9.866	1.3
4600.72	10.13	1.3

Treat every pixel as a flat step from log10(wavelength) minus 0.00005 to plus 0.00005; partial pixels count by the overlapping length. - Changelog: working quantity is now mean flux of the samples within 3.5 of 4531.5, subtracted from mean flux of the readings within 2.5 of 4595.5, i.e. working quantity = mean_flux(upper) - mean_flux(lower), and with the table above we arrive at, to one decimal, 1.8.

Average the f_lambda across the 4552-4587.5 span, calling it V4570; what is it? 10.4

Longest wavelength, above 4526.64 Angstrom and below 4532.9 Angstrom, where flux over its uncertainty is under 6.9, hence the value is 4532.37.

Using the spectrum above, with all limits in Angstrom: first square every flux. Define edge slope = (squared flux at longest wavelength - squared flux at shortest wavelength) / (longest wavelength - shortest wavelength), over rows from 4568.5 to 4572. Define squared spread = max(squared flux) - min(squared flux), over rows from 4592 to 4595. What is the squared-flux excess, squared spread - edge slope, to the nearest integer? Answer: 5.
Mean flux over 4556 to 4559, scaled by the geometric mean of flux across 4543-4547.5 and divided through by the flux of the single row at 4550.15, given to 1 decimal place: 13.4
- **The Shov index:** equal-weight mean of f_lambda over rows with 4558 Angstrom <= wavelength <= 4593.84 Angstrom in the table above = 10.5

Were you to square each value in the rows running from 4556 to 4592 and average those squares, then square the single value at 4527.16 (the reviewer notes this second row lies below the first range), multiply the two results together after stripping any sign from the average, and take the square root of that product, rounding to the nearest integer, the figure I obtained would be 90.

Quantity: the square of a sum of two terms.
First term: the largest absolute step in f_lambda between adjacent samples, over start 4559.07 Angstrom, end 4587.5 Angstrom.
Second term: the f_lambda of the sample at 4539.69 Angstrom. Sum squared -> 226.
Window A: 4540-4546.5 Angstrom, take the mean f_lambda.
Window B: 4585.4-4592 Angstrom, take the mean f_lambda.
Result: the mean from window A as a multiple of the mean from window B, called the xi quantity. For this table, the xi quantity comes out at 1.00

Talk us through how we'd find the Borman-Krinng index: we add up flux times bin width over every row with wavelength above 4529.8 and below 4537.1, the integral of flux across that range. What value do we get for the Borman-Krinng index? 62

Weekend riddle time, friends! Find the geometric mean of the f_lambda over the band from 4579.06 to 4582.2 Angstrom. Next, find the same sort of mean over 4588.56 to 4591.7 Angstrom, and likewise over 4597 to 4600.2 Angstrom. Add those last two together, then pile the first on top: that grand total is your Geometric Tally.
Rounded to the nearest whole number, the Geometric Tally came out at 32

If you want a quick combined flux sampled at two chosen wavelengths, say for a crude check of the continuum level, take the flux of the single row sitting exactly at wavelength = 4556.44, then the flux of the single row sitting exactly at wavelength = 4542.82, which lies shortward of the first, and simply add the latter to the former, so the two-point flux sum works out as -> 20.8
